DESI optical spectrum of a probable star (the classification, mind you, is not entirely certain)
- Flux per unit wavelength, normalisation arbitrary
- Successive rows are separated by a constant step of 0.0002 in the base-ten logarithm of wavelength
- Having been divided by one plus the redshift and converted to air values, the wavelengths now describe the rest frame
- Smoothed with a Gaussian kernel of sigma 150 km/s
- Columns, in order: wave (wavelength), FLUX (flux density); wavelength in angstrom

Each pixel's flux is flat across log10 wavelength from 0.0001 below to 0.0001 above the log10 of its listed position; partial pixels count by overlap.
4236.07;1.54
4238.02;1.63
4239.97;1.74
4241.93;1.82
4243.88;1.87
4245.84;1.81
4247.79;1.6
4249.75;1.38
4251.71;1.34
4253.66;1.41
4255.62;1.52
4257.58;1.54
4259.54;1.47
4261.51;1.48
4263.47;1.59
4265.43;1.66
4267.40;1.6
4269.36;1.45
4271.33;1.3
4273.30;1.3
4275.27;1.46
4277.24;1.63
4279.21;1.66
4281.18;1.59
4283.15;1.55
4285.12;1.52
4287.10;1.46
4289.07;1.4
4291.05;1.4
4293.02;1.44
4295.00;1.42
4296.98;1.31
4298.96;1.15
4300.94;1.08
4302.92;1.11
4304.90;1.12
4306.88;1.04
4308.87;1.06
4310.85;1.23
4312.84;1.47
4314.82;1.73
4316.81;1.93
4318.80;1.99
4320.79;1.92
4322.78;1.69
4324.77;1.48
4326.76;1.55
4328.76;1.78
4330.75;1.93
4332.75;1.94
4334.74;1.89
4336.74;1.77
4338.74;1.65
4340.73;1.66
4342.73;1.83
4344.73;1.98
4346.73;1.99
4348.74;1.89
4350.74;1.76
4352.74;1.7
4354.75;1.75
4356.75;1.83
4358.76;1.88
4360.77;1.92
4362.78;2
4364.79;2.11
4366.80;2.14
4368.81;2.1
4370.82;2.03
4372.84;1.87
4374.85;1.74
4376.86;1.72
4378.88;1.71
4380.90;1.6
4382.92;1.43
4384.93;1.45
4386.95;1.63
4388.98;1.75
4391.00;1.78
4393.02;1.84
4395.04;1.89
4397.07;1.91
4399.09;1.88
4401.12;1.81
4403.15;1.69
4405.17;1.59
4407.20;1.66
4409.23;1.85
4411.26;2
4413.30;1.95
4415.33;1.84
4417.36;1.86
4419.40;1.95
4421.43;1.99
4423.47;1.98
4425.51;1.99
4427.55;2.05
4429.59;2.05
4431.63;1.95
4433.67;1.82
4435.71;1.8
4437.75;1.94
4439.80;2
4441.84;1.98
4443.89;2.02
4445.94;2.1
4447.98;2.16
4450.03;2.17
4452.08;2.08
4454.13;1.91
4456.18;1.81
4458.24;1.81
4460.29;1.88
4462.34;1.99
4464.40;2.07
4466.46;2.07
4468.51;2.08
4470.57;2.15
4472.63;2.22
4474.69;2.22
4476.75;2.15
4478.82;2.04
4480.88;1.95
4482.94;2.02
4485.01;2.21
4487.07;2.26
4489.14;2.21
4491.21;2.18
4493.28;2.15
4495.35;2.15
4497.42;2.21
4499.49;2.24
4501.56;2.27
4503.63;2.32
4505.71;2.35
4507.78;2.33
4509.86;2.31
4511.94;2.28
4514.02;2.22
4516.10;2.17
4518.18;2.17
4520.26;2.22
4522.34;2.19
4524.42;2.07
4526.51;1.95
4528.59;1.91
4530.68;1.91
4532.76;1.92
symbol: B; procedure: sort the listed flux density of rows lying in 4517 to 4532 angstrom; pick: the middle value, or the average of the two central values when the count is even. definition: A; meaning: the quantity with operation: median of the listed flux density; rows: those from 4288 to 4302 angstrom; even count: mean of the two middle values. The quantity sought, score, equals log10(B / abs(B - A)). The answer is 0.49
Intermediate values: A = 1.4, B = 2.07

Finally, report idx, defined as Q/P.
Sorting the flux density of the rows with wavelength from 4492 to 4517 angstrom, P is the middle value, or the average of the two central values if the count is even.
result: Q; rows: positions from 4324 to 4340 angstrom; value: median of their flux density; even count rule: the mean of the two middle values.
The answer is 0.8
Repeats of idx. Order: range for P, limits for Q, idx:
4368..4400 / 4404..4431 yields 1.1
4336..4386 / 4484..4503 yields 1.2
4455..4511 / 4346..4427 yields 0.9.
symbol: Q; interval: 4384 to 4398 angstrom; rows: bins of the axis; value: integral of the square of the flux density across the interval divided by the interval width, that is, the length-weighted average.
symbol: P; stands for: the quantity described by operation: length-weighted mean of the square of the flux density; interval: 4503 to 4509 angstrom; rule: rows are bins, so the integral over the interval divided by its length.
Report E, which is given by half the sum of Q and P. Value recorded 4.3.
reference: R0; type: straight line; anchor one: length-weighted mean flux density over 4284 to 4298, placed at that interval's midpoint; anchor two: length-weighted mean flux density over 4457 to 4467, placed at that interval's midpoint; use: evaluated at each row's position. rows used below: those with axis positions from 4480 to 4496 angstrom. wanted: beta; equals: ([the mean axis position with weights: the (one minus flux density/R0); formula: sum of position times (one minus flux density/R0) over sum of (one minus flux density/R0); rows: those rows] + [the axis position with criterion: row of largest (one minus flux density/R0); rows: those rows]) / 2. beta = 4485.3 angstrom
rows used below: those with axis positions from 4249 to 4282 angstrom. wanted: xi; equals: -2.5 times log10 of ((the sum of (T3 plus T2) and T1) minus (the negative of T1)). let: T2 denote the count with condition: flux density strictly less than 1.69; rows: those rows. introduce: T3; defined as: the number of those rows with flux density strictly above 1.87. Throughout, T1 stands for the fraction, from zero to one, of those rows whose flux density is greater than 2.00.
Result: -3.08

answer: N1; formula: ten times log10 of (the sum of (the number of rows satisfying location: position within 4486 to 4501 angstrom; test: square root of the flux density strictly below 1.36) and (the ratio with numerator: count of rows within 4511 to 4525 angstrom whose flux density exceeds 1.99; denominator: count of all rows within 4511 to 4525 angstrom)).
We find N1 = 0.0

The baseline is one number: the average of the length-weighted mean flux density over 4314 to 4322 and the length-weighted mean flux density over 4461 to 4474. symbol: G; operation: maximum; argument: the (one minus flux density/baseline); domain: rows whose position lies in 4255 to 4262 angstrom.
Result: 0.26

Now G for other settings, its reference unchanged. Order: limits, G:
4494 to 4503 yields -0.08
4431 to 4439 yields 0.10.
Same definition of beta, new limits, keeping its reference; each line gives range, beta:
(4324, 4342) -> 4329.1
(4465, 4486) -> 4477.5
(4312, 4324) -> 4315.8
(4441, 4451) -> 4444.4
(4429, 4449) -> 4438.5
